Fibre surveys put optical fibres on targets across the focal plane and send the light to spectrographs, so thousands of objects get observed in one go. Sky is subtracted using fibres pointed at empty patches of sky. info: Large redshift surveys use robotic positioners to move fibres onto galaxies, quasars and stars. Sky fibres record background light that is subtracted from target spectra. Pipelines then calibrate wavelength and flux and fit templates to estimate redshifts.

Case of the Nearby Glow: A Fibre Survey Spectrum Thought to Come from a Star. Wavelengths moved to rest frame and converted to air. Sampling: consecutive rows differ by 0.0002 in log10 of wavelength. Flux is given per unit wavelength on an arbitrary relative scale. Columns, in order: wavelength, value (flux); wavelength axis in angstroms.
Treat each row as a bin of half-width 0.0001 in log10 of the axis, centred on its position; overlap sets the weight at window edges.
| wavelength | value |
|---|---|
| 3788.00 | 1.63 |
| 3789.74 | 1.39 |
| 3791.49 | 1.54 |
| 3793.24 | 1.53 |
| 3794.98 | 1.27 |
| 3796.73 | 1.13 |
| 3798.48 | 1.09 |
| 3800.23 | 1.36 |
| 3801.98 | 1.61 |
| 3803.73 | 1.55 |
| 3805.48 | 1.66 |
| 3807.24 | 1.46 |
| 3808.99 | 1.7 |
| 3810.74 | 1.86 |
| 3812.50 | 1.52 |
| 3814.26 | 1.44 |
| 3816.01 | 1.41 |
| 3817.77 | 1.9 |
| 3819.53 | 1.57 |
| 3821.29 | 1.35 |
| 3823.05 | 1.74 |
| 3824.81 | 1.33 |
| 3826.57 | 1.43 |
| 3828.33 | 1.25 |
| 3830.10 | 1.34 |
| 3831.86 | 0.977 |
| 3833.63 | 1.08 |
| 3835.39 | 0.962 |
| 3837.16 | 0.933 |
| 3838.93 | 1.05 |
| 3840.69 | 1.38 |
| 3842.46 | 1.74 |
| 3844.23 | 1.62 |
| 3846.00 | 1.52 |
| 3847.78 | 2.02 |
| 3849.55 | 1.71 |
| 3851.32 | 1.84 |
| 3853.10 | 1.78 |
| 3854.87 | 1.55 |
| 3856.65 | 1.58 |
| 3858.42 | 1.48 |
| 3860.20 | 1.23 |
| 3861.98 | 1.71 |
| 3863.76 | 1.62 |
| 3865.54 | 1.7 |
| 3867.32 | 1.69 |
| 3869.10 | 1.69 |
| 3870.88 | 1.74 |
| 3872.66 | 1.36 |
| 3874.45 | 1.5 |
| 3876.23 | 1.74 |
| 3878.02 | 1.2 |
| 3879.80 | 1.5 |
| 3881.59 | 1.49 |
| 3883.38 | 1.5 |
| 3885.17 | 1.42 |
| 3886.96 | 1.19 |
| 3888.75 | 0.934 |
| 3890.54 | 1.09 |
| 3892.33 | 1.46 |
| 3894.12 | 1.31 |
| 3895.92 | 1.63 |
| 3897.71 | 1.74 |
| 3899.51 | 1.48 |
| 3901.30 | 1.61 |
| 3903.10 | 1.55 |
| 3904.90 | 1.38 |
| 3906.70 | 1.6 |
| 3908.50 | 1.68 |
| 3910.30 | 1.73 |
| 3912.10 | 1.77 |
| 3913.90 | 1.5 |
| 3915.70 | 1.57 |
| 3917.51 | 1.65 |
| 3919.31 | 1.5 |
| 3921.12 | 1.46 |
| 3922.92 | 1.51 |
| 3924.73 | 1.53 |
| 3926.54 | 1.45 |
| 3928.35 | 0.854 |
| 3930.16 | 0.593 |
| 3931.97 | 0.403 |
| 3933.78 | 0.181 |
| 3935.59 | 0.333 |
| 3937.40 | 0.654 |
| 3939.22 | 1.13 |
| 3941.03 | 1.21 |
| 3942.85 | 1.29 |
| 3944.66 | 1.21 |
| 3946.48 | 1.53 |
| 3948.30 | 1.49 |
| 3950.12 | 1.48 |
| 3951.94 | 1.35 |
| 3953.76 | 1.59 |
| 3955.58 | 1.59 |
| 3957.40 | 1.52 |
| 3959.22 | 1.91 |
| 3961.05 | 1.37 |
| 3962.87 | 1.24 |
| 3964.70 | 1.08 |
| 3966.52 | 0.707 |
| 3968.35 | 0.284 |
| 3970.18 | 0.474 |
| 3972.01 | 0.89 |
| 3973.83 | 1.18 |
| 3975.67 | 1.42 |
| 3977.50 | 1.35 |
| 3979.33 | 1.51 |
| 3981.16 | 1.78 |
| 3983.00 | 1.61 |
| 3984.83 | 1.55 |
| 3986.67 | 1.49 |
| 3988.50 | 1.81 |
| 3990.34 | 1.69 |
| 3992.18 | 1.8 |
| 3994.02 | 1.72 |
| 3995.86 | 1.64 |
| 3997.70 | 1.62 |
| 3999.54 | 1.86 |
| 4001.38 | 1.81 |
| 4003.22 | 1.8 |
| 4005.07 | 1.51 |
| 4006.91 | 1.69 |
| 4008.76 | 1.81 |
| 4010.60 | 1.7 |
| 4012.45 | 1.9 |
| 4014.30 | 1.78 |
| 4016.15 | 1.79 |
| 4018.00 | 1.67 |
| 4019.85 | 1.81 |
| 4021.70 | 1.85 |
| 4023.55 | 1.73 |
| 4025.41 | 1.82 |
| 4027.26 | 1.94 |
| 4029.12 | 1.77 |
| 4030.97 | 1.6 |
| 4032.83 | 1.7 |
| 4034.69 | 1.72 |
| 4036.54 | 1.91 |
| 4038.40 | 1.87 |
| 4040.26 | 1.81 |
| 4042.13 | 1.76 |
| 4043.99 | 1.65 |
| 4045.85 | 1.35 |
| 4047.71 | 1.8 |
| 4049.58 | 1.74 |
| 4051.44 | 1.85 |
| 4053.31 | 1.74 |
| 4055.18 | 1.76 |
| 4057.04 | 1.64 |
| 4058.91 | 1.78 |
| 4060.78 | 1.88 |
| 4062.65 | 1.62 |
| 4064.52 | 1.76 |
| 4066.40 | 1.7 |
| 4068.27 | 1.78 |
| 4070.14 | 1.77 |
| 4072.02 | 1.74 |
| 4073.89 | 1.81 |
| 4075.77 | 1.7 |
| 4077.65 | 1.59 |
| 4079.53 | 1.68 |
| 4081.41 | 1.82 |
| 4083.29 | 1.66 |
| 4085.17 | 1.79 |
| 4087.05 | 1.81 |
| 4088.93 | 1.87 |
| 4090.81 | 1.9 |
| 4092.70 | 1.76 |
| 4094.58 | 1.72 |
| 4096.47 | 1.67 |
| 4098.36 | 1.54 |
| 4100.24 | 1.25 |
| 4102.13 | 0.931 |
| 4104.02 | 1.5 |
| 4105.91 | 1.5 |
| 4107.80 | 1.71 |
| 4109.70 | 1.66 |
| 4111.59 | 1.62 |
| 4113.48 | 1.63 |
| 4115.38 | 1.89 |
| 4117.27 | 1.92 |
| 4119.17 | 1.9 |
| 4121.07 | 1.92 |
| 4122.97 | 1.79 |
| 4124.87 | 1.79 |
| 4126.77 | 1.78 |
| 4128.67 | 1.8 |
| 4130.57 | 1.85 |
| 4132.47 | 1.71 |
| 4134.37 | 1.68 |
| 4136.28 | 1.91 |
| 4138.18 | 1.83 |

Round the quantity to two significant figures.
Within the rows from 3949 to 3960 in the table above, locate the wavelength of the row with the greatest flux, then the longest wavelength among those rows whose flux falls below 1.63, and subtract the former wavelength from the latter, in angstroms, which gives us -1.8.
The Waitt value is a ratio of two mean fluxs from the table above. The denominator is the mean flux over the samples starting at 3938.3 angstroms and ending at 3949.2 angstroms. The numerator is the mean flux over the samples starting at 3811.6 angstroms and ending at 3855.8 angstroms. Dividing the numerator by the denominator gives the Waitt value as 1.11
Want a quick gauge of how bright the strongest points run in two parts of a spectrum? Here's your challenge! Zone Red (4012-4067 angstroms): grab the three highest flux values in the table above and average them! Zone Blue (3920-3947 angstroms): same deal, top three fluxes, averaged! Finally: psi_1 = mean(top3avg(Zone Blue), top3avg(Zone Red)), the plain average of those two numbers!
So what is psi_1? 1.72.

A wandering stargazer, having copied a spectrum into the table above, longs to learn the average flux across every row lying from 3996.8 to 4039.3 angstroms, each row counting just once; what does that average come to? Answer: 1.77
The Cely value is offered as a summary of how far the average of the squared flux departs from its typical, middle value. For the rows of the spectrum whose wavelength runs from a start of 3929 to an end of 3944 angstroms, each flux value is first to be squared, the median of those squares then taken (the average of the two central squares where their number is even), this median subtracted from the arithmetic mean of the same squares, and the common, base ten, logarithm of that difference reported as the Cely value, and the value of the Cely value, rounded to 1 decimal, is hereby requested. -0.5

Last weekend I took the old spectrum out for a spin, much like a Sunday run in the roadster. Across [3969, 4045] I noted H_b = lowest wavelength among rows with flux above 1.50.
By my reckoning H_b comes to 3979.33 angstroms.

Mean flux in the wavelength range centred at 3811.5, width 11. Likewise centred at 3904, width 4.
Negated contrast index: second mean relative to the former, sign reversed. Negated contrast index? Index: -0.94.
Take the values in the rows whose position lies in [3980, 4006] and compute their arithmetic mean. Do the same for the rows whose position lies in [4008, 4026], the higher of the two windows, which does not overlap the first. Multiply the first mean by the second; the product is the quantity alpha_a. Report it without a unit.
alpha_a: 3.02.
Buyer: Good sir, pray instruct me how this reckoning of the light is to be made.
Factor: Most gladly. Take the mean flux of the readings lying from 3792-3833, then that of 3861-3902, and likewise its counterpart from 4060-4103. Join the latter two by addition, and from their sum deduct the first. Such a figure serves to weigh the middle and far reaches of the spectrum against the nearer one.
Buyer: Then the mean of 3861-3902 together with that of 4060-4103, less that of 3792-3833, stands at 1.72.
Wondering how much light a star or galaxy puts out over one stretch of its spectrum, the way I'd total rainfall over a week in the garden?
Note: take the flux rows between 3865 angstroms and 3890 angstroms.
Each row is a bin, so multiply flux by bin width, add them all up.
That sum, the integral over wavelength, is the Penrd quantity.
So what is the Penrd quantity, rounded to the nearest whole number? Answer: 37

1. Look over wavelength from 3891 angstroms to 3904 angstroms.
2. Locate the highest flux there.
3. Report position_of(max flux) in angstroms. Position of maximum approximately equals 3897.71 angstroms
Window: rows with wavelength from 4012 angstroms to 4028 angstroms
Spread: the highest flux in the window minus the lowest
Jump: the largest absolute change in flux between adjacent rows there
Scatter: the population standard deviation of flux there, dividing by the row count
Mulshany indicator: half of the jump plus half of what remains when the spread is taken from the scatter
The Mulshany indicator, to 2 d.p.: -0.03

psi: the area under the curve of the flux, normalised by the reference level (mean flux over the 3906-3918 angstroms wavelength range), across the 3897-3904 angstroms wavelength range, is 7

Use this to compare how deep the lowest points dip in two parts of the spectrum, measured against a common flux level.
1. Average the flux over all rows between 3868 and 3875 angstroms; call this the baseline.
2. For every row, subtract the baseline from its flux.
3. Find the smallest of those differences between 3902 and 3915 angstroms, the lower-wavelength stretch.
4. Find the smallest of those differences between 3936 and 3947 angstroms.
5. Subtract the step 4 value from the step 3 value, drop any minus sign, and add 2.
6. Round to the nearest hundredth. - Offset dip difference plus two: 2.73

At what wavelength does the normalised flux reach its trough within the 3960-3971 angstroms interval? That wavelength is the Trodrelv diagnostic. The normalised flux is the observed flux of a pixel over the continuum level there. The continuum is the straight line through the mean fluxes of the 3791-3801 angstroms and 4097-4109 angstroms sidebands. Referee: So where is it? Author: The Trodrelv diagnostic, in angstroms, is 3968.35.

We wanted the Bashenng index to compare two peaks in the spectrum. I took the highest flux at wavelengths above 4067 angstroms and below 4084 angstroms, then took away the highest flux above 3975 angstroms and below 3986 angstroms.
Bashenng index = 0.040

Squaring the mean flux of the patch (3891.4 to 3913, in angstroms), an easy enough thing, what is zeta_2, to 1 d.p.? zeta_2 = 2.5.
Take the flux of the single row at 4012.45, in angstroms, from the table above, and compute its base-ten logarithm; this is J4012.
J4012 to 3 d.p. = 0.279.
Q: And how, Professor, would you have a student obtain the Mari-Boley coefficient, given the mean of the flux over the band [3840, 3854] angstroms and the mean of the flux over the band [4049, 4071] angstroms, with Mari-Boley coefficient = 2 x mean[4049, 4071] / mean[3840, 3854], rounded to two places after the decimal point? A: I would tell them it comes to 2.06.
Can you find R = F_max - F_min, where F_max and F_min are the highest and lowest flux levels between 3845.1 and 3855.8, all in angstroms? 0.50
